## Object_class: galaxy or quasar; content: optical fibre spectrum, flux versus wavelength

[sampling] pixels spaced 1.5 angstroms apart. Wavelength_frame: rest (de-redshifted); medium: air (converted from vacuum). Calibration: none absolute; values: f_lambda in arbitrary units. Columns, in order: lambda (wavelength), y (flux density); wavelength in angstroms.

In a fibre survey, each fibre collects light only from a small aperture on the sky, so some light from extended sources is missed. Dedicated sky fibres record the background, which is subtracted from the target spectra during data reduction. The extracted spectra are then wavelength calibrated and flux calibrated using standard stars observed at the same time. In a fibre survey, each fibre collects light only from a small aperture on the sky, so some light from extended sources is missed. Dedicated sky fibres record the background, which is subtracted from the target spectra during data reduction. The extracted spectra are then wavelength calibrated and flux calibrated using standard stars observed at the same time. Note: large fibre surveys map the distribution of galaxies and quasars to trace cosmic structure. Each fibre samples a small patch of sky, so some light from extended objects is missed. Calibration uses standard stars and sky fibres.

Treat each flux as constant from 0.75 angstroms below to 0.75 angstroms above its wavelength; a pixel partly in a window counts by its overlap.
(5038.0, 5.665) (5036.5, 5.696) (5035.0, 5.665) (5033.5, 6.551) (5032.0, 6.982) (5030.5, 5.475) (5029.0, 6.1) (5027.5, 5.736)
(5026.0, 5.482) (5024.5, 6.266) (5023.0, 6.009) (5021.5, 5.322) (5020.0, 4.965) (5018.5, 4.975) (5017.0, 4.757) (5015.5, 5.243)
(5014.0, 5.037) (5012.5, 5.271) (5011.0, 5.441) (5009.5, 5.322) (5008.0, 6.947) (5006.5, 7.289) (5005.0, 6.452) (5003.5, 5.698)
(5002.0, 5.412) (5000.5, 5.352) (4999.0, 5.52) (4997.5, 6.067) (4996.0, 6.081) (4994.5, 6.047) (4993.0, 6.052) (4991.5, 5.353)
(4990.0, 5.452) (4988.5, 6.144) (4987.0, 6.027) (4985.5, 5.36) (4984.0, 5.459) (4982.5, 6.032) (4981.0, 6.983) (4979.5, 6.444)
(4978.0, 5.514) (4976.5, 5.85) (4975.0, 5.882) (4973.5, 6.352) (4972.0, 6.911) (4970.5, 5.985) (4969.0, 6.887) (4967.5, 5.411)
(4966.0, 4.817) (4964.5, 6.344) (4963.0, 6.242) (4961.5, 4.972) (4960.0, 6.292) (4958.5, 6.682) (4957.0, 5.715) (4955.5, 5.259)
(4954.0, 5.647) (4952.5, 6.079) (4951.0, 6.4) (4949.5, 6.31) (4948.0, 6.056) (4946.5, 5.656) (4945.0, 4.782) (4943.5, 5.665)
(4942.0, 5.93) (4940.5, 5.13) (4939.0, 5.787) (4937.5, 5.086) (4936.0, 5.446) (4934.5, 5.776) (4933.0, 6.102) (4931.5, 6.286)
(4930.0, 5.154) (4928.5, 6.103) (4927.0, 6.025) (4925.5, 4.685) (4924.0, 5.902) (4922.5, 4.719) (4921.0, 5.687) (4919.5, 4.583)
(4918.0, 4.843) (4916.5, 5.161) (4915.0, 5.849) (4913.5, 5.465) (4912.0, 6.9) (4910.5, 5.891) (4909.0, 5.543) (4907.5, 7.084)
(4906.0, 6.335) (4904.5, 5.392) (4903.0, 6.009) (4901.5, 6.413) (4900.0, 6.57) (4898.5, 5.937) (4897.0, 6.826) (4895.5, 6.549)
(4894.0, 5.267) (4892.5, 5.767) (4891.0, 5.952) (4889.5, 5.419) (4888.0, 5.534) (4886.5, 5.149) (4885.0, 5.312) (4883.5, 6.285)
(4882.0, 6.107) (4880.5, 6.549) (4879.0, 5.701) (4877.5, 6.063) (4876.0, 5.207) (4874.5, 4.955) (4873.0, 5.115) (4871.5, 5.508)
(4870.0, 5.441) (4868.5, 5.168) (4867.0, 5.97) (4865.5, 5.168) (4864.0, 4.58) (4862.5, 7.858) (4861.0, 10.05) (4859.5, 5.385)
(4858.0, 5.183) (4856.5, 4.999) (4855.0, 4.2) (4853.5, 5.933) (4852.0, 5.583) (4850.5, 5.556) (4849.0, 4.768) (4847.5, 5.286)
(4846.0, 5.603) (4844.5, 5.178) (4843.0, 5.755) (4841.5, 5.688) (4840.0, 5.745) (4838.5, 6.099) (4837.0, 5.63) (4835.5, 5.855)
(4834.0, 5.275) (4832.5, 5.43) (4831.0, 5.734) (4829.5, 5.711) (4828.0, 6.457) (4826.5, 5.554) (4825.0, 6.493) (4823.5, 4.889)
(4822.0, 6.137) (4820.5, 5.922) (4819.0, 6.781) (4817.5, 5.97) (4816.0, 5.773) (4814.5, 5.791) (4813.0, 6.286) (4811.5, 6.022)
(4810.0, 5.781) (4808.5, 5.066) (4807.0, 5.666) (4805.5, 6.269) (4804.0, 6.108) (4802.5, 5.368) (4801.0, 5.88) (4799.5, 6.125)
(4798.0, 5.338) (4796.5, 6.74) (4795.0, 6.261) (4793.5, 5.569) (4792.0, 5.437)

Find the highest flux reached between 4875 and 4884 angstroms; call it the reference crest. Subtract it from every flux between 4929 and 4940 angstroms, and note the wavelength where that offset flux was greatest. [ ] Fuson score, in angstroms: 4931.5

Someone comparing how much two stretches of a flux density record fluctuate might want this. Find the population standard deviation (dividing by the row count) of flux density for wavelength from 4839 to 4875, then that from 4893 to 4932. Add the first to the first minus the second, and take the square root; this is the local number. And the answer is 1.3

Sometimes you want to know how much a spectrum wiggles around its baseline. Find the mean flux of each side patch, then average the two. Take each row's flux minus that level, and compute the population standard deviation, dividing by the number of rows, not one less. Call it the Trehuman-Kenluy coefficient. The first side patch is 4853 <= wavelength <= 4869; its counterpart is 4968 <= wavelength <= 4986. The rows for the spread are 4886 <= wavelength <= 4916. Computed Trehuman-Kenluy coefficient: 0.564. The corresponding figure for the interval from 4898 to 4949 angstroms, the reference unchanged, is 0.609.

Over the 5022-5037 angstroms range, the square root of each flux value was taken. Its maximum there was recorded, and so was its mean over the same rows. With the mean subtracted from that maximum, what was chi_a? 0.20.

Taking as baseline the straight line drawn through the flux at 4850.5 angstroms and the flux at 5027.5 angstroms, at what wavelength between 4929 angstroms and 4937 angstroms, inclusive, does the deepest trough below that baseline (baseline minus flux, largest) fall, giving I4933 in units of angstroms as 4930.0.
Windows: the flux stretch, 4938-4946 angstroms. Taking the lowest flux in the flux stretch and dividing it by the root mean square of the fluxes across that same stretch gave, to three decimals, 0.873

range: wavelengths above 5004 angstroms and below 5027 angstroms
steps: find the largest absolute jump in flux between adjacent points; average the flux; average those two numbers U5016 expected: 3.6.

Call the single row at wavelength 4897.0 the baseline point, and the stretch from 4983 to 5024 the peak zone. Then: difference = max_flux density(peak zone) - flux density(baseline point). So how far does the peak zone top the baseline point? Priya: 0.5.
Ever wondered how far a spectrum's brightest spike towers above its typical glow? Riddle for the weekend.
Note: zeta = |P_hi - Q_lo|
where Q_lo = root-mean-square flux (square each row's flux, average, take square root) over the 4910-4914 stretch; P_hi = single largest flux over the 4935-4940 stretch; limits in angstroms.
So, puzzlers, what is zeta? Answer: 0.33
